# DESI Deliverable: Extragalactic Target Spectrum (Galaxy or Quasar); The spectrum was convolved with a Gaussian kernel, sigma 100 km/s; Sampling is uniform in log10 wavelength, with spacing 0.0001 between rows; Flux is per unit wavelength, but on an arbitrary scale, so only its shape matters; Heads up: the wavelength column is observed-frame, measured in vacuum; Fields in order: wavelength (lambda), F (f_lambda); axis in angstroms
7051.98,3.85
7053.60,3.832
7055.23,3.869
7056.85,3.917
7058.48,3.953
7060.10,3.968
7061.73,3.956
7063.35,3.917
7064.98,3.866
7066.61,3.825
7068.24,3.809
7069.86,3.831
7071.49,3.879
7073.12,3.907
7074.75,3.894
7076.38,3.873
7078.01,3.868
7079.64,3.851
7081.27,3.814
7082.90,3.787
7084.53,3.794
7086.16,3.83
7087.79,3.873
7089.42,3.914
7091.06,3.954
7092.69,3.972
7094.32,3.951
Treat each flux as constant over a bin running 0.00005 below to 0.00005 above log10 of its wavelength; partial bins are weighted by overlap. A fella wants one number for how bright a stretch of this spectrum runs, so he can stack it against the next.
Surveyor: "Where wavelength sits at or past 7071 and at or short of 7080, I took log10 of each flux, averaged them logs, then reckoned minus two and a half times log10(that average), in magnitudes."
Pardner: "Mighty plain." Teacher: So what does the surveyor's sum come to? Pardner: 0.575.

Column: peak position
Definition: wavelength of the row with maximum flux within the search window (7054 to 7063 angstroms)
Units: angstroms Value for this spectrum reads 7060.10 angstroms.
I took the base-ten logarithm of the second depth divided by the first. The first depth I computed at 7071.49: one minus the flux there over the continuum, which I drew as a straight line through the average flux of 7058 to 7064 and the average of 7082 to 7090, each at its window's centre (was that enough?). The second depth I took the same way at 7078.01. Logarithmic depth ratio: -0.5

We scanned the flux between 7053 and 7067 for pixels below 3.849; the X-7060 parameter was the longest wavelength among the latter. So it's 7066.61 angstroms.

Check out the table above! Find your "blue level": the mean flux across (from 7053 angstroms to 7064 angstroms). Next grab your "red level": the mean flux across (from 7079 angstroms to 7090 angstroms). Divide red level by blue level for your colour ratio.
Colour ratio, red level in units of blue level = 0.980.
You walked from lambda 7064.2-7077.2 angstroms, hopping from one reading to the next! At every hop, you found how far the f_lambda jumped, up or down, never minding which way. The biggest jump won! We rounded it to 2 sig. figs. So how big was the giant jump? 0.048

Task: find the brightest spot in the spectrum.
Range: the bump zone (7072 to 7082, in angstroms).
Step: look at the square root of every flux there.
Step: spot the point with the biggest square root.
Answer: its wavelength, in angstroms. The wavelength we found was 7073.12 angstroms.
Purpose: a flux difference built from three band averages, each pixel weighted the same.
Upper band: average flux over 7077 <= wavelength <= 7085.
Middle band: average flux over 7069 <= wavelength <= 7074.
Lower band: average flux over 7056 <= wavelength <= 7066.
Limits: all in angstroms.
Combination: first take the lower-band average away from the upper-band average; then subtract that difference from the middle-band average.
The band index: 3.98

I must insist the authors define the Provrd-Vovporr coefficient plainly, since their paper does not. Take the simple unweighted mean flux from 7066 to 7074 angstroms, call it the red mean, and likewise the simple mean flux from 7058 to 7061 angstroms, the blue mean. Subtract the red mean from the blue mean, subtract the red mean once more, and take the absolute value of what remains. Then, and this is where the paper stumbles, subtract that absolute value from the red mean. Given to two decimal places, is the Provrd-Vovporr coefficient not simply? 0.11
